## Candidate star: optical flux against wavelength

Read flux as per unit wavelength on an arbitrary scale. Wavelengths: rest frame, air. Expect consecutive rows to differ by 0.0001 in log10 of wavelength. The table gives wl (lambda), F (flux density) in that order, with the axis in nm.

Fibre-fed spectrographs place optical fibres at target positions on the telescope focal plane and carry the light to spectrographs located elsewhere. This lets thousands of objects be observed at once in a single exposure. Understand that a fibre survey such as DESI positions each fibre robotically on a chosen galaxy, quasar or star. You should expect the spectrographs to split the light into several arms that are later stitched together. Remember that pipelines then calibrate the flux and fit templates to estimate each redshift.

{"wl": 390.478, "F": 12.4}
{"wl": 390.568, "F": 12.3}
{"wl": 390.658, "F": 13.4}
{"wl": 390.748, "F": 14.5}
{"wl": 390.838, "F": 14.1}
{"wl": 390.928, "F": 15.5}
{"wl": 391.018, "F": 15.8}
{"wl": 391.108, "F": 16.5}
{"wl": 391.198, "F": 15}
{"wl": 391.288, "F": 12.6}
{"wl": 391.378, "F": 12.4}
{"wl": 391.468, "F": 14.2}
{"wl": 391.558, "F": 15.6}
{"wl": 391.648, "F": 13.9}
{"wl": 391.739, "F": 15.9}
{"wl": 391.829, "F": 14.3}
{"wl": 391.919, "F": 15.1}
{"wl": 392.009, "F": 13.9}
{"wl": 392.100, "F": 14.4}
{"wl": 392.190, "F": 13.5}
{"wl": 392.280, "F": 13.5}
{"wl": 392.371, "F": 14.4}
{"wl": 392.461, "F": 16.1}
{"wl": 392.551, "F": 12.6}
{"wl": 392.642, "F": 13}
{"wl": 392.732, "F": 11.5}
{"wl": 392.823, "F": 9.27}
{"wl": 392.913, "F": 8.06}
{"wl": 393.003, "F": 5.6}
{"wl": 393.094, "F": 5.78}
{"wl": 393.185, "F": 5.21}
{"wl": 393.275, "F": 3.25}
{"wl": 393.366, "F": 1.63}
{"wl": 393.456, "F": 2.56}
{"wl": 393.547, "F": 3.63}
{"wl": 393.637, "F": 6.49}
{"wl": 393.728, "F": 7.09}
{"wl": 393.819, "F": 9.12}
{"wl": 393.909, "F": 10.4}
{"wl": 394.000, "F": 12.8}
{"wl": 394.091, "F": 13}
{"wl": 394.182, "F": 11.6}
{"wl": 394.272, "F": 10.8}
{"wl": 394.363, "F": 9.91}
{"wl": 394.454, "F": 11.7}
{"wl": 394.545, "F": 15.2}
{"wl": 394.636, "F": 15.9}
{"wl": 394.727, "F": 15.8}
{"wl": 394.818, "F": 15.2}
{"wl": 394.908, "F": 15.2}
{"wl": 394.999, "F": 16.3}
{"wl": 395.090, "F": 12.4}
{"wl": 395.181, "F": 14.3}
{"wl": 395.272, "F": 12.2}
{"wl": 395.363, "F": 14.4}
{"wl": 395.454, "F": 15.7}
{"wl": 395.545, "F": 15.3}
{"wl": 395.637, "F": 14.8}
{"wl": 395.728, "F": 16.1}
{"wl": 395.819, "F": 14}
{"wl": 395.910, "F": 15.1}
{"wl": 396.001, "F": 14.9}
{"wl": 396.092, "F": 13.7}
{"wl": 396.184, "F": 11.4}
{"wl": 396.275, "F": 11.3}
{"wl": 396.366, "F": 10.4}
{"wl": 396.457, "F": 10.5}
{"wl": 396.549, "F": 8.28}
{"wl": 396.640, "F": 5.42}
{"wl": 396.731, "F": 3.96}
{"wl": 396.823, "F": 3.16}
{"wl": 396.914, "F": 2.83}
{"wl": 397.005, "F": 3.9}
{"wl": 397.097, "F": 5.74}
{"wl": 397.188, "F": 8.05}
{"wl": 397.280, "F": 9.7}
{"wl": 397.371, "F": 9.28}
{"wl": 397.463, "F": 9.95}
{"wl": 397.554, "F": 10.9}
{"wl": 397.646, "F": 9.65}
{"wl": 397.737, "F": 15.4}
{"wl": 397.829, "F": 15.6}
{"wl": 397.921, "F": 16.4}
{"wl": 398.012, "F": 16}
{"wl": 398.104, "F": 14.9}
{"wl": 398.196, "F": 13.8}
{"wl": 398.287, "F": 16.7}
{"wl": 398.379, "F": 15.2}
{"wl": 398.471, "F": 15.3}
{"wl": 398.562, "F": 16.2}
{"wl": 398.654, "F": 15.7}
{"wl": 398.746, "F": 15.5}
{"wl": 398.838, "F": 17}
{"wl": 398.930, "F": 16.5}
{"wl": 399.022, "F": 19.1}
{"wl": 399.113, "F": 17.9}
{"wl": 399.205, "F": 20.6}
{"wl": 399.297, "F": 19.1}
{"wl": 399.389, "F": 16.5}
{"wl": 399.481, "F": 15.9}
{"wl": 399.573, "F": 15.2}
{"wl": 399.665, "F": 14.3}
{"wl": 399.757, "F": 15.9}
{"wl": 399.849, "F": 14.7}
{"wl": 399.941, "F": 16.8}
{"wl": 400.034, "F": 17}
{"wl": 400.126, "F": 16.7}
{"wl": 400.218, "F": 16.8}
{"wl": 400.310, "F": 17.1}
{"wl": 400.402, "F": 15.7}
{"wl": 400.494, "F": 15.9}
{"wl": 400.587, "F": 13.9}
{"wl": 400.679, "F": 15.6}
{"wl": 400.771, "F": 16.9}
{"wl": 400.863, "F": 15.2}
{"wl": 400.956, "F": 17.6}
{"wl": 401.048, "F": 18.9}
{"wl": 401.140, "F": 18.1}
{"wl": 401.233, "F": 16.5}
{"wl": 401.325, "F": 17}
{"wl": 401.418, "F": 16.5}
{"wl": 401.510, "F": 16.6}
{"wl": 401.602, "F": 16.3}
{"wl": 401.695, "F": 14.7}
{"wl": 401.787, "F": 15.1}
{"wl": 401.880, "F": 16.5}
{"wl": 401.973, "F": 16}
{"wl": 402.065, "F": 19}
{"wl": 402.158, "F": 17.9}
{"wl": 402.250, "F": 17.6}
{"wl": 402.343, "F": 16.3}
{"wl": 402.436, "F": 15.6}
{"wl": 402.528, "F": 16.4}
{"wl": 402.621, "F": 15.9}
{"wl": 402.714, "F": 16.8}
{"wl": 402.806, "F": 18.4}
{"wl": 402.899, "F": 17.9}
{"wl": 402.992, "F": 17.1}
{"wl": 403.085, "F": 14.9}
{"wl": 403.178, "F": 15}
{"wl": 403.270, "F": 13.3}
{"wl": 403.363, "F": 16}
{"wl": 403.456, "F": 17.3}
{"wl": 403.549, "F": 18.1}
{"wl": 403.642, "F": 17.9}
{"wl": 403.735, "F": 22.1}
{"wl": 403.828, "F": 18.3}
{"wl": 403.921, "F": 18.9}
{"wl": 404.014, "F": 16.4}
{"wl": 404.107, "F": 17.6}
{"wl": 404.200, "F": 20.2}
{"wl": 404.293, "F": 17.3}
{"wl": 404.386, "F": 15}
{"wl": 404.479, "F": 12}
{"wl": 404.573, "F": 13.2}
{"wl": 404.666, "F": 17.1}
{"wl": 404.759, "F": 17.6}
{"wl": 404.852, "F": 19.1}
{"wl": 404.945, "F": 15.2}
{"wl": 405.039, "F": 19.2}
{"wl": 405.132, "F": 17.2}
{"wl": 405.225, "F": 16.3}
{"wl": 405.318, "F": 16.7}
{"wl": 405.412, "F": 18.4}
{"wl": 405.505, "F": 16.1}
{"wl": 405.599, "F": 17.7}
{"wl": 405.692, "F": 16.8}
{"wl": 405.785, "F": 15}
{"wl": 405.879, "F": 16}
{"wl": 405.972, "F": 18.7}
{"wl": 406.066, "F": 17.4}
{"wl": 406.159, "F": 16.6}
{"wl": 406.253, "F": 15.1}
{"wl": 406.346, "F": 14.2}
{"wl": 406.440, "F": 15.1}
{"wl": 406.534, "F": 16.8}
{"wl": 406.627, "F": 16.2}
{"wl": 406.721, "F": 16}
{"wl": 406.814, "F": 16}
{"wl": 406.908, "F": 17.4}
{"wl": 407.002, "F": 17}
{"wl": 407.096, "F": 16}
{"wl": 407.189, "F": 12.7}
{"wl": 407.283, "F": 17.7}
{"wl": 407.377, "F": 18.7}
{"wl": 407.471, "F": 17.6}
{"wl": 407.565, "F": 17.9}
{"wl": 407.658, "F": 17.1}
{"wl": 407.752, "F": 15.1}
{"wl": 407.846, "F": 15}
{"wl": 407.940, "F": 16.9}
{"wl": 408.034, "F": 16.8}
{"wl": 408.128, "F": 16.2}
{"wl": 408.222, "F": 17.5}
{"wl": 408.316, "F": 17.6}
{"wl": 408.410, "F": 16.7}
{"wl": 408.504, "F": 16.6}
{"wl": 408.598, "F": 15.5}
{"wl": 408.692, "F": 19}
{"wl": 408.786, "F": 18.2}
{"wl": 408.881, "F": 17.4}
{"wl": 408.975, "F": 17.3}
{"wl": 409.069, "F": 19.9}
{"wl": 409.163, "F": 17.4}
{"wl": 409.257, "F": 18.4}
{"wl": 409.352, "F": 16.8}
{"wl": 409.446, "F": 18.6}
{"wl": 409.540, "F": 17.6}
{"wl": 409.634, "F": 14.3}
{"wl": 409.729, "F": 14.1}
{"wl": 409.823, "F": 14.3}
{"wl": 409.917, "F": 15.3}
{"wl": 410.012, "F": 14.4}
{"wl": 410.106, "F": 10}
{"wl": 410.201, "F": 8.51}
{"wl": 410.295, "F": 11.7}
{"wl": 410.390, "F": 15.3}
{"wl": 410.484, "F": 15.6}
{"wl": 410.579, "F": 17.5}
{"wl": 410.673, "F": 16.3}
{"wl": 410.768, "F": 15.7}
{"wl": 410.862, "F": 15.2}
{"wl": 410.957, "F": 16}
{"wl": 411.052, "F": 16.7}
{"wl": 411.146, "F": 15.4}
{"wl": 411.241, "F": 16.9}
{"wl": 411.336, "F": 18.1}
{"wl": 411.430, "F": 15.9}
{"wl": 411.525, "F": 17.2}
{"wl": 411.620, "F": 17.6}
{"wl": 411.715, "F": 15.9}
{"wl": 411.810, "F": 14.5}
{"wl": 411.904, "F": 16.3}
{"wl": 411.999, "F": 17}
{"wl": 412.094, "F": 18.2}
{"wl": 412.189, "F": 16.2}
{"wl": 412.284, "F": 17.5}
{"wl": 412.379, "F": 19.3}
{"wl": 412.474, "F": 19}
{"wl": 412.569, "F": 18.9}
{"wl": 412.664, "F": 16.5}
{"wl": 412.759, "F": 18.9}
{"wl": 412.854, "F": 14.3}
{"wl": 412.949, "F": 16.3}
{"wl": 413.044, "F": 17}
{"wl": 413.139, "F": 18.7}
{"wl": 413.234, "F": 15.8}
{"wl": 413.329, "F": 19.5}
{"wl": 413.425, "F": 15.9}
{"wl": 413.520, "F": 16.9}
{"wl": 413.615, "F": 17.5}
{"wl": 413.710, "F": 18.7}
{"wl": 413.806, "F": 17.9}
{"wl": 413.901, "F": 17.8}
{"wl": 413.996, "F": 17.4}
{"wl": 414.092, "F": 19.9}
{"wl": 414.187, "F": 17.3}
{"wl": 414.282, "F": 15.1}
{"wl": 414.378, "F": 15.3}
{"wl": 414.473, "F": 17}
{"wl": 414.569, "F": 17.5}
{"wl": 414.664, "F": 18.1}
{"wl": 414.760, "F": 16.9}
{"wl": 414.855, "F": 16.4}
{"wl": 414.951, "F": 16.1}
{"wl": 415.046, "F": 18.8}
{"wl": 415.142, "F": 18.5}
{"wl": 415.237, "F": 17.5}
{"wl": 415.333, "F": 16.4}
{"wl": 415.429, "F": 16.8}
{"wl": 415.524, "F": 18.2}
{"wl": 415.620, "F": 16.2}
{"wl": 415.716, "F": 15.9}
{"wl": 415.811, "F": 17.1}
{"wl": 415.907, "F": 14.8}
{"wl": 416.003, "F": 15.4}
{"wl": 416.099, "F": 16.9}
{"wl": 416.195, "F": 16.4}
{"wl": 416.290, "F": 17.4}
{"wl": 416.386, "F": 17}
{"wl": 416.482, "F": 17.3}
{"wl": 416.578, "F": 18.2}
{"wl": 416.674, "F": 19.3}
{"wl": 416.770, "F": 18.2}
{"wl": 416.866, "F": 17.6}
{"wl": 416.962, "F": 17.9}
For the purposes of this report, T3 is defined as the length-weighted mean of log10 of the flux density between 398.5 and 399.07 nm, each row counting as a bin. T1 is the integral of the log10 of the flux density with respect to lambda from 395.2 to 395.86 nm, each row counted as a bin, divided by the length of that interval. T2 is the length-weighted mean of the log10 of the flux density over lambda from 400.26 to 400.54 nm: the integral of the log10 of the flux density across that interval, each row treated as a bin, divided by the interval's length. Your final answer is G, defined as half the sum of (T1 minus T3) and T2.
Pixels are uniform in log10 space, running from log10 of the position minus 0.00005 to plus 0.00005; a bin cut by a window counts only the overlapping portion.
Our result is 0.577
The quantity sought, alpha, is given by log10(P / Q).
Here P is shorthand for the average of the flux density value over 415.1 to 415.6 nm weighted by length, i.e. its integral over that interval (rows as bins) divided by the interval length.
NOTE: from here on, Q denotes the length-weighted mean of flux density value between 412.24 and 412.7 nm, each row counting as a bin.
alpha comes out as -0.021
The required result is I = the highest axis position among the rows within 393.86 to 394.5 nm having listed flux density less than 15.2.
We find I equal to 394.454 nm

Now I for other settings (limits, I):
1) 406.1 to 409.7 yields 409.634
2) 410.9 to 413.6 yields 412.854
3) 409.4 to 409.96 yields 409.823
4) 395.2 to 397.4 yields 397.371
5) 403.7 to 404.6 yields 404.573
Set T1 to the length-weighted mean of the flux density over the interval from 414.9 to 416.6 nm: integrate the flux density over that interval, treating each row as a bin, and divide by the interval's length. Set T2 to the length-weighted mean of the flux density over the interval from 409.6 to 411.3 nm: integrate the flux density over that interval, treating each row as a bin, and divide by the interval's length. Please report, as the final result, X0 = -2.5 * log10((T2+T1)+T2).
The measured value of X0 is -4.16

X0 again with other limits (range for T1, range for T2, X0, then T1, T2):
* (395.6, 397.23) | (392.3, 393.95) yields -3.54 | 9.6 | 8.2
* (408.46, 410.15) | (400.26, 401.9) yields -4.23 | 16.4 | 16.3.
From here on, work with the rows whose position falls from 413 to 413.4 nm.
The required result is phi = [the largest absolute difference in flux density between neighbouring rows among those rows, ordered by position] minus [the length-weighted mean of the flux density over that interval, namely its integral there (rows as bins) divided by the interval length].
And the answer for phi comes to -13.9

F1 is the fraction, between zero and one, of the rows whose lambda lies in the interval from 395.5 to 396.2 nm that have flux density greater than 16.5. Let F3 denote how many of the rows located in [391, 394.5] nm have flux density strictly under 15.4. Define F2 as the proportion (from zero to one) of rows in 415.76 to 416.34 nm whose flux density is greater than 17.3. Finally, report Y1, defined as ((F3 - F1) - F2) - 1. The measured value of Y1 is 32.8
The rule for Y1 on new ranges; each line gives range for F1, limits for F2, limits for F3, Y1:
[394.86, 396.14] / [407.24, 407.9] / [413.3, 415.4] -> 0.4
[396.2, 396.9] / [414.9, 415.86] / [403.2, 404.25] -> -0.4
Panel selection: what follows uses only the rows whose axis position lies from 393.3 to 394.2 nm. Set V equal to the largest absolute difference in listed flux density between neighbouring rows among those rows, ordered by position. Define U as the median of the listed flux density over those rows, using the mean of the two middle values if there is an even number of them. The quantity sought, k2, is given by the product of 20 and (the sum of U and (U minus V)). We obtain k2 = 267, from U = 8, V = 2.86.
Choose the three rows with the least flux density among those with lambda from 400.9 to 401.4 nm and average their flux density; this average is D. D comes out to 17.0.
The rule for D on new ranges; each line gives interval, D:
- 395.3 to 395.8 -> 14.8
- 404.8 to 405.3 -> 16.2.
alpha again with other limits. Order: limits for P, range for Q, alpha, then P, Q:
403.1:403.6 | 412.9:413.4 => -0.038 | 15.9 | 17.4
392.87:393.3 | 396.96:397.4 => -0.107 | 5.7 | 7.3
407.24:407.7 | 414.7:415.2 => 0.011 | 17.8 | 17.4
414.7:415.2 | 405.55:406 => 0.015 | 17.4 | 16.8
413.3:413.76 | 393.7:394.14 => 0.219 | 17.6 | 10.6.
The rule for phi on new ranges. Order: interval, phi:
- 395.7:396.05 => -12.9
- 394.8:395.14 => -10.9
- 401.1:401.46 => -15.4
